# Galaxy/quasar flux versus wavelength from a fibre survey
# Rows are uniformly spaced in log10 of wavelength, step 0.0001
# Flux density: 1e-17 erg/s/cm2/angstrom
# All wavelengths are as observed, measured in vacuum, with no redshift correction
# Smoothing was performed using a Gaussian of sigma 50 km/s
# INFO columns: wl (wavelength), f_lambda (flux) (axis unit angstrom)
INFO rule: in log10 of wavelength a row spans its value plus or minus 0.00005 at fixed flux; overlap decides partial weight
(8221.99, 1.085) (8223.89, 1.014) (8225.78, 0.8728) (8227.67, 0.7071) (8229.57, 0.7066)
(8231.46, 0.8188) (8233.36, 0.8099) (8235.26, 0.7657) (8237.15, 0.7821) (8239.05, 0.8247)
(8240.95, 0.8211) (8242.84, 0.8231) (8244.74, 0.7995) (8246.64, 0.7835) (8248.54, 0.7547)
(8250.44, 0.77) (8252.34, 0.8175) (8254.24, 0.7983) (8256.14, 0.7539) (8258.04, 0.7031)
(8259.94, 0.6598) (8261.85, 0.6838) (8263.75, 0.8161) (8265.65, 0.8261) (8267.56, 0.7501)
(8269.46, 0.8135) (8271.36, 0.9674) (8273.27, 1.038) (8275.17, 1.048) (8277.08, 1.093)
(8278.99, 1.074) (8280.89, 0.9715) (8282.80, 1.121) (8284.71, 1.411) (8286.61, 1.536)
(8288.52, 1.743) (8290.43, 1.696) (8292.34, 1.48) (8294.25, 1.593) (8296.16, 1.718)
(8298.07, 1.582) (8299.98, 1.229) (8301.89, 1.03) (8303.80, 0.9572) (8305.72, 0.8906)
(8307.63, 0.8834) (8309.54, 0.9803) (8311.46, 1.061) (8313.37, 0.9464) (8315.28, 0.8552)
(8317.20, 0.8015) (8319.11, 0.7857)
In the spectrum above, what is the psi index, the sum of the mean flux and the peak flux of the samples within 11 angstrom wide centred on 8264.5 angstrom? 1.6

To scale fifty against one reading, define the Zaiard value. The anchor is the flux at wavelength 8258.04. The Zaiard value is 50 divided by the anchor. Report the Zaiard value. 71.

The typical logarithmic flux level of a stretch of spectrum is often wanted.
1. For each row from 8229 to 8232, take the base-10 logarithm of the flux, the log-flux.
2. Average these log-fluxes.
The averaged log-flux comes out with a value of -0.119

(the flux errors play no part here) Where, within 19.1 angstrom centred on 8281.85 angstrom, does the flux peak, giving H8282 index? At 8288.52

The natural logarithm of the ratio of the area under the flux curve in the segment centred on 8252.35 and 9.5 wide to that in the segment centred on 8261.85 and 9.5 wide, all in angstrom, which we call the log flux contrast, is 0.05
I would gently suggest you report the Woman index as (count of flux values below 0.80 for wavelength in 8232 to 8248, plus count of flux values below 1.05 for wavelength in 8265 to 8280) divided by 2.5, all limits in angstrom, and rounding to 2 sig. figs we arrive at 4.0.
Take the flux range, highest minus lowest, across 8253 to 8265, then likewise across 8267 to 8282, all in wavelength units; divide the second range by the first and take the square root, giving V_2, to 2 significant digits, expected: 1.5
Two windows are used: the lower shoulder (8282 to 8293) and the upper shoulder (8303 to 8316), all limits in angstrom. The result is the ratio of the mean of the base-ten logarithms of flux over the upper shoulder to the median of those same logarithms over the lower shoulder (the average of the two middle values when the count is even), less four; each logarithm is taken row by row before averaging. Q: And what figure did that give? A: -4.16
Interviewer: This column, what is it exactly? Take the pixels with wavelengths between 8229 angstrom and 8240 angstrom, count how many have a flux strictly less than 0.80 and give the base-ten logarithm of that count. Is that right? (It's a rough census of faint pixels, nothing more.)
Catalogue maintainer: 0.48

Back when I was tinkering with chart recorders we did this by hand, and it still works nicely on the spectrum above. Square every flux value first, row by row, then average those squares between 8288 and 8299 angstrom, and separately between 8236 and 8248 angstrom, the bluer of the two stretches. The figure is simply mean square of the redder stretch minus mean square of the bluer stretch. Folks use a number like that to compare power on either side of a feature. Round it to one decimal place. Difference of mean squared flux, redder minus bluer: 2.0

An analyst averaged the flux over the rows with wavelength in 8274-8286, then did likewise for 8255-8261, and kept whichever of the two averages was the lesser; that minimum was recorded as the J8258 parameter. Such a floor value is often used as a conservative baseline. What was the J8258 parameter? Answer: 0.71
